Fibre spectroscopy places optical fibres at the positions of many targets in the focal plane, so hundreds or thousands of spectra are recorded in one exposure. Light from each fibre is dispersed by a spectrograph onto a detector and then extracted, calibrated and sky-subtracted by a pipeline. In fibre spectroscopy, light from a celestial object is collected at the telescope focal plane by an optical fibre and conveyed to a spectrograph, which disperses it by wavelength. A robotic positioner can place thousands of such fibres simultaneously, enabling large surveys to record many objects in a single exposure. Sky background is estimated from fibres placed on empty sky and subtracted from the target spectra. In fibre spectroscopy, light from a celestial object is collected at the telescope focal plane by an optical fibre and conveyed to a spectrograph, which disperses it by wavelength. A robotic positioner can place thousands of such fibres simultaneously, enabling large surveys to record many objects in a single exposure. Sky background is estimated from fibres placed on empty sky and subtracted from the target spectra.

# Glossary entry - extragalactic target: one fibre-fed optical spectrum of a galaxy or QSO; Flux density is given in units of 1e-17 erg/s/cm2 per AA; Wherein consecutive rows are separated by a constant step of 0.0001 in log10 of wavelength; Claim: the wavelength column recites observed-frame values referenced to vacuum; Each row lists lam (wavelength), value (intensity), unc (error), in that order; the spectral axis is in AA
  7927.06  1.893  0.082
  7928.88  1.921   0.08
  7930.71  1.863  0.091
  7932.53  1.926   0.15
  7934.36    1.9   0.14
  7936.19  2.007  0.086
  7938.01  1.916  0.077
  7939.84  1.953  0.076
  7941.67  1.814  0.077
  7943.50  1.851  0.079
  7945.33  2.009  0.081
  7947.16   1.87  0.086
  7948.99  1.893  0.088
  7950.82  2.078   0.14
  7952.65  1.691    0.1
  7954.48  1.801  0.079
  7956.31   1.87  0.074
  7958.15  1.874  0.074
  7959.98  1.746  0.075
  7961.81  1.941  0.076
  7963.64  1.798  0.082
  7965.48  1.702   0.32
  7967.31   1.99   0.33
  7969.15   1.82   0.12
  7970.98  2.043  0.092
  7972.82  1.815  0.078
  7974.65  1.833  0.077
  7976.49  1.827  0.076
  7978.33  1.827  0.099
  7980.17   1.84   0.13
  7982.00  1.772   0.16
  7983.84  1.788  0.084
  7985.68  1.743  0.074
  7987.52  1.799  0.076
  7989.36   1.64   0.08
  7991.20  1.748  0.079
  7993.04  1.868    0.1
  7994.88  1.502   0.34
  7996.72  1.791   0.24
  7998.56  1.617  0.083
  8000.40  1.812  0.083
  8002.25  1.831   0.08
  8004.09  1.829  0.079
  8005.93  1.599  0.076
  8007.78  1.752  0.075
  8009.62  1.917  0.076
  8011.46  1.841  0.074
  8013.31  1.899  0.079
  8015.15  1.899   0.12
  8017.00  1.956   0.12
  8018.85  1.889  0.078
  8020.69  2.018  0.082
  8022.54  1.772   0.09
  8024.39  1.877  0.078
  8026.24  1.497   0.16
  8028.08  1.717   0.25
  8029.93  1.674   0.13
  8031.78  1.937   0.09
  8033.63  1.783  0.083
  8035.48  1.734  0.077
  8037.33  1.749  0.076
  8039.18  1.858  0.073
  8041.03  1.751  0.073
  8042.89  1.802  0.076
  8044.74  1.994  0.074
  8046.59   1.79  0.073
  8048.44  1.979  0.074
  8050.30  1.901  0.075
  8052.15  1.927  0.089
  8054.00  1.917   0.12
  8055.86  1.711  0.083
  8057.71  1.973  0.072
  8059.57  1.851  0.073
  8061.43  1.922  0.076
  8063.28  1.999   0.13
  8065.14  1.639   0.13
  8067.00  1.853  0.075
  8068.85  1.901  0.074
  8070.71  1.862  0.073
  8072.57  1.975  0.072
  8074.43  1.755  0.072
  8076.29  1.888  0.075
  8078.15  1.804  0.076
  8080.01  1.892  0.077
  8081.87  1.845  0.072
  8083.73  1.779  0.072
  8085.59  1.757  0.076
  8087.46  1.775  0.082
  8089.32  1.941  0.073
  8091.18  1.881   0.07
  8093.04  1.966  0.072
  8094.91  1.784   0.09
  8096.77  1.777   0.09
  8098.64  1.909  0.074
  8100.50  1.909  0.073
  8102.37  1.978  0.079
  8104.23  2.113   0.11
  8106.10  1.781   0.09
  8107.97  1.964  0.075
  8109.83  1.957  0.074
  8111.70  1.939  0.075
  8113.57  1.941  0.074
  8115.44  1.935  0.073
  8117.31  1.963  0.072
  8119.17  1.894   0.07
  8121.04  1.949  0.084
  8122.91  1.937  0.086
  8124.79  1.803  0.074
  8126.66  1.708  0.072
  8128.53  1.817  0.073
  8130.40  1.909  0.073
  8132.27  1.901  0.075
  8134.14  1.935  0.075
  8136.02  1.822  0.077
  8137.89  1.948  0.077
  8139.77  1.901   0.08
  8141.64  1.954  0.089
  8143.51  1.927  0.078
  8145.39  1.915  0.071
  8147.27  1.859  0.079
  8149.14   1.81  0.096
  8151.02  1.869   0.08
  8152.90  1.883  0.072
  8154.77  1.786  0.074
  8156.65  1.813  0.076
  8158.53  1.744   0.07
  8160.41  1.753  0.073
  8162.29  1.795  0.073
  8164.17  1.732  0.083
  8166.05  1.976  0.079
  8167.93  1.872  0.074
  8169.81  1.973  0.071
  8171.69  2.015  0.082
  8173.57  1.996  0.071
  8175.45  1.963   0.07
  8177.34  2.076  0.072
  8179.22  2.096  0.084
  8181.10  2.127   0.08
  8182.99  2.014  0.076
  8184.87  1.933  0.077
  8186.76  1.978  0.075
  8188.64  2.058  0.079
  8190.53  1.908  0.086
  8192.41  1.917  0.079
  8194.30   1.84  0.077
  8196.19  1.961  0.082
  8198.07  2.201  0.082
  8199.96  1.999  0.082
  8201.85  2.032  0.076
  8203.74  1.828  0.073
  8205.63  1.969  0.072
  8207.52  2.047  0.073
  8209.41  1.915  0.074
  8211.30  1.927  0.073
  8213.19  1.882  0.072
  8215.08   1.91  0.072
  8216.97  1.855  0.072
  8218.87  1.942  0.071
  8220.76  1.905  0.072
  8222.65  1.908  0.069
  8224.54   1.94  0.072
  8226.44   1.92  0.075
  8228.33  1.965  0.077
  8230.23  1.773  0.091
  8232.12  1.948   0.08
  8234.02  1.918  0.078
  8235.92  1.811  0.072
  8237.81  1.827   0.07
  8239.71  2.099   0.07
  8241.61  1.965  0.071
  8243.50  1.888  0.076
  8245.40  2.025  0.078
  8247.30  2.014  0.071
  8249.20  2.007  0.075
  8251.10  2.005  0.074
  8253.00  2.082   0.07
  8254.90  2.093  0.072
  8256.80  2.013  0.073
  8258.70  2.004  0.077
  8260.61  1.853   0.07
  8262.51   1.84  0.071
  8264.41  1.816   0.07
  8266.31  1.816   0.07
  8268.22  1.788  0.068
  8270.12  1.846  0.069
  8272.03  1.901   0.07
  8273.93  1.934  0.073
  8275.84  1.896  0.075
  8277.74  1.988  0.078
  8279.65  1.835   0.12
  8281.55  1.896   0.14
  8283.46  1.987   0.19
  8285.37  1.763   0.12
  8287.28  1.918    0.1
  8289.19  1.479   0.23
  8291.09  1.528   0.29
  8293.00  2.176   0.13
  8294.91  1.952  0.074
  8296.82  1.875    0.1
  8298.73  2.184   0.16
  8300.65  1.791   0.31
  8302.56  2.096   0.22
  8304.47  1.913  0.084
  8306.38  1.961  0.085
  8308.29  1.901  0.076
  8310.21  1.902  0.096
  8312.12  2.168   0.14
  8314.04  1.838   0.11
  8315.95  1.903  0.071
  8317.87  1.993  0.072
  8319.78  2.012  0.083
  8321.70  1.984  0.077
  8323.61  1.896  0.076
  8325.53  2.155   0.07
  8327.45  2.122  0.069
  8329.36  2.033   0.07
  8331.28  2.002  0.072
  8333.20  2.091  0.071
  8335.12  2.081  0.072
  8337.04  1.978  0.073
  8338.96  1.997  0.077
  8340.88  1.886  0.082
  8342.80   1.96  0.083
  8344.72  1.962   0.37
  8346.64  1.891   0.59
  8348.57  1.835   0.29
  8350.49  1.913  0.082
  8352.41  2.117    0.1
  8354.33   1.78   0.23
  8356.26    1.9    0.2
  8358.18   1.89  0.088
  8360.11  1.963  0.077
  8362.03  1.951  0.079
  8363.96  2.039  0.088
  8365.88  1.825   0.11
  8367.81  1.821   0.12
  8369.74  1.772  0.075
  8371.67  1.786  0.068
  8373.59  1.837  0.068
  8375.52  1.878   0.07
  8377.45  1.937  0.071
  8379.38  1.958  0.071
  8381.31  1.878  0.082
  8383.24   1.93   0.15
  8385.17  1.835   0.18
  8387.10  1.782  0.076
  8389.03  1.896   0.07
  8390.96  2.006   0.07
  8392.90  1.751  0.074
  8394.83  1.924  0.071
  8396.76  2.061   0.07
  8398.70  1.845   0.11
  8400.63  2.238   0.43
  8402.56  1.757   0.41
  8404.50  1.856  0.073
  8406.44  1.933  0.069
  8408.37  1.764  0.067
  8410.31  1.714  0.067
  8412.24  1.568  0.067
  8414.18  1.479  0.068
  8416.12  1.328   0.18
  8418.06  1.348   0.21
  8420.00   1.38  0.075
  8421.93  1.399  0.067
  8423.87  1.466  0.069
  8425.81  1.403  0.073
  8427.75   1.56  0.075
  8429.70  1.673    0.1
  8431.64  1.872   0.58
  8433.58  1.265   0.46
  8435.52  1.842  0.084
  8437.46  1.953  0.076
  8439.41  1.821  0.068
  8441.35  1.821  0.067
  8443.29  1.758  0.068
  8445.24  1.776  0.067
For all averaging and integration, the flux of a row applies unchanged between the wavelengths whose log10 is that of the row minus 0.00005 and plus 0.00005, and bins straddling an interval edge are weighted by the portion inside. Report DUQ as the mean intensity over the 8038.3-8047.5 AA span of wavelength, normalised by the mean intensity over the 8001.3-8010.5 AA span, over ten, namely 0.1030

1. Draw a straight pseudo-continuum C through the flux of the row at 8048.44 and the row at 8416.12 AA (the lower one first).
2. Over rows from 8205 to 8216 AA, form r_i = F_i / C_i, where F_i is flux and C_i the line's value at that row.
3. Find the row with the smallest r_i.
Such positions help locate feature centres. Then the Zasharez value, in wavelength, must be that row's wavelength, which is 8213.19 AA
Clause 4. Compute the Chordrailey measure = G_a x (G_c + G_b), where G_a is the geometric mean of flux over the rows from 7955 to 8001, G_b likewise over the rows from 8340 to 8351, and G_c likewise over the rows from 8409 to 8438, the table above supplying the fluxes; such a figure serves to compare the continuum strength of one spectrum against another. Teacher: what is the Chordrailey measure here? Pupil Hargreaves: 6.2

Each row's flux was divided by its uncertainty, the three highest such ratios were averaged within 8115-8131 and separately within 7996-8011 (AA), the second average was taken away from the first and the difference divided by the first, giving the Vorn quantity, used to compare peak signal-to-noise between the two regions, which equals 0.112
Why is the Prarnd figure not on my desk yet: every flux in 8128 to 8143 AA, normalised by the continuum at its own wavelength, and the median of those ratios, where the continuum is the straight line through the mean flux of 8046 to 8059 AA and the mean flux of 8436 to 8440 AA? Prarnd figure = 1.01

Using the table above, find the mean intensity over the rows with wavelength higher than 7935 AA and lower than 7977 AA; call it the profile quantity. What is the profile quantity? 1.88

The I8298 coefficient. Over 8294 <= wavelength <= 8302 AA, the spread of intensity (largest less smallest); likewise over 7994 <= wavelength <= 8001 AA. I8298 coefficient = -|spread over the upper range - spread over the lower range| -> -0.08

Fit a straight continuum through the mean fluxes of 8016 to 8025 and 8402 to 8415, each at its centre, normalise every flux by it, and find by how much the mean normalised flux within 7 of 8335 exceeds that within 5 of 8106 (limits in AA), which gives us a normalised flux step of 0.09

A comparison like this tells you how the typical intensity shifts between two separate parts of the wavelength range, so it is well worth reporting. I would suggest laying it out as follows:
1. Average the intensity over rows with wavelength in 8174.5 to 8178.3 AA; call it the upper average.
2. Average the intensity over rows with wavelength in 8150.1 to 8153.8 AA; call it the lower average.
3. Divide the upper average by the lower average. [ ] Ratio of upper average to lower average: 1.08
